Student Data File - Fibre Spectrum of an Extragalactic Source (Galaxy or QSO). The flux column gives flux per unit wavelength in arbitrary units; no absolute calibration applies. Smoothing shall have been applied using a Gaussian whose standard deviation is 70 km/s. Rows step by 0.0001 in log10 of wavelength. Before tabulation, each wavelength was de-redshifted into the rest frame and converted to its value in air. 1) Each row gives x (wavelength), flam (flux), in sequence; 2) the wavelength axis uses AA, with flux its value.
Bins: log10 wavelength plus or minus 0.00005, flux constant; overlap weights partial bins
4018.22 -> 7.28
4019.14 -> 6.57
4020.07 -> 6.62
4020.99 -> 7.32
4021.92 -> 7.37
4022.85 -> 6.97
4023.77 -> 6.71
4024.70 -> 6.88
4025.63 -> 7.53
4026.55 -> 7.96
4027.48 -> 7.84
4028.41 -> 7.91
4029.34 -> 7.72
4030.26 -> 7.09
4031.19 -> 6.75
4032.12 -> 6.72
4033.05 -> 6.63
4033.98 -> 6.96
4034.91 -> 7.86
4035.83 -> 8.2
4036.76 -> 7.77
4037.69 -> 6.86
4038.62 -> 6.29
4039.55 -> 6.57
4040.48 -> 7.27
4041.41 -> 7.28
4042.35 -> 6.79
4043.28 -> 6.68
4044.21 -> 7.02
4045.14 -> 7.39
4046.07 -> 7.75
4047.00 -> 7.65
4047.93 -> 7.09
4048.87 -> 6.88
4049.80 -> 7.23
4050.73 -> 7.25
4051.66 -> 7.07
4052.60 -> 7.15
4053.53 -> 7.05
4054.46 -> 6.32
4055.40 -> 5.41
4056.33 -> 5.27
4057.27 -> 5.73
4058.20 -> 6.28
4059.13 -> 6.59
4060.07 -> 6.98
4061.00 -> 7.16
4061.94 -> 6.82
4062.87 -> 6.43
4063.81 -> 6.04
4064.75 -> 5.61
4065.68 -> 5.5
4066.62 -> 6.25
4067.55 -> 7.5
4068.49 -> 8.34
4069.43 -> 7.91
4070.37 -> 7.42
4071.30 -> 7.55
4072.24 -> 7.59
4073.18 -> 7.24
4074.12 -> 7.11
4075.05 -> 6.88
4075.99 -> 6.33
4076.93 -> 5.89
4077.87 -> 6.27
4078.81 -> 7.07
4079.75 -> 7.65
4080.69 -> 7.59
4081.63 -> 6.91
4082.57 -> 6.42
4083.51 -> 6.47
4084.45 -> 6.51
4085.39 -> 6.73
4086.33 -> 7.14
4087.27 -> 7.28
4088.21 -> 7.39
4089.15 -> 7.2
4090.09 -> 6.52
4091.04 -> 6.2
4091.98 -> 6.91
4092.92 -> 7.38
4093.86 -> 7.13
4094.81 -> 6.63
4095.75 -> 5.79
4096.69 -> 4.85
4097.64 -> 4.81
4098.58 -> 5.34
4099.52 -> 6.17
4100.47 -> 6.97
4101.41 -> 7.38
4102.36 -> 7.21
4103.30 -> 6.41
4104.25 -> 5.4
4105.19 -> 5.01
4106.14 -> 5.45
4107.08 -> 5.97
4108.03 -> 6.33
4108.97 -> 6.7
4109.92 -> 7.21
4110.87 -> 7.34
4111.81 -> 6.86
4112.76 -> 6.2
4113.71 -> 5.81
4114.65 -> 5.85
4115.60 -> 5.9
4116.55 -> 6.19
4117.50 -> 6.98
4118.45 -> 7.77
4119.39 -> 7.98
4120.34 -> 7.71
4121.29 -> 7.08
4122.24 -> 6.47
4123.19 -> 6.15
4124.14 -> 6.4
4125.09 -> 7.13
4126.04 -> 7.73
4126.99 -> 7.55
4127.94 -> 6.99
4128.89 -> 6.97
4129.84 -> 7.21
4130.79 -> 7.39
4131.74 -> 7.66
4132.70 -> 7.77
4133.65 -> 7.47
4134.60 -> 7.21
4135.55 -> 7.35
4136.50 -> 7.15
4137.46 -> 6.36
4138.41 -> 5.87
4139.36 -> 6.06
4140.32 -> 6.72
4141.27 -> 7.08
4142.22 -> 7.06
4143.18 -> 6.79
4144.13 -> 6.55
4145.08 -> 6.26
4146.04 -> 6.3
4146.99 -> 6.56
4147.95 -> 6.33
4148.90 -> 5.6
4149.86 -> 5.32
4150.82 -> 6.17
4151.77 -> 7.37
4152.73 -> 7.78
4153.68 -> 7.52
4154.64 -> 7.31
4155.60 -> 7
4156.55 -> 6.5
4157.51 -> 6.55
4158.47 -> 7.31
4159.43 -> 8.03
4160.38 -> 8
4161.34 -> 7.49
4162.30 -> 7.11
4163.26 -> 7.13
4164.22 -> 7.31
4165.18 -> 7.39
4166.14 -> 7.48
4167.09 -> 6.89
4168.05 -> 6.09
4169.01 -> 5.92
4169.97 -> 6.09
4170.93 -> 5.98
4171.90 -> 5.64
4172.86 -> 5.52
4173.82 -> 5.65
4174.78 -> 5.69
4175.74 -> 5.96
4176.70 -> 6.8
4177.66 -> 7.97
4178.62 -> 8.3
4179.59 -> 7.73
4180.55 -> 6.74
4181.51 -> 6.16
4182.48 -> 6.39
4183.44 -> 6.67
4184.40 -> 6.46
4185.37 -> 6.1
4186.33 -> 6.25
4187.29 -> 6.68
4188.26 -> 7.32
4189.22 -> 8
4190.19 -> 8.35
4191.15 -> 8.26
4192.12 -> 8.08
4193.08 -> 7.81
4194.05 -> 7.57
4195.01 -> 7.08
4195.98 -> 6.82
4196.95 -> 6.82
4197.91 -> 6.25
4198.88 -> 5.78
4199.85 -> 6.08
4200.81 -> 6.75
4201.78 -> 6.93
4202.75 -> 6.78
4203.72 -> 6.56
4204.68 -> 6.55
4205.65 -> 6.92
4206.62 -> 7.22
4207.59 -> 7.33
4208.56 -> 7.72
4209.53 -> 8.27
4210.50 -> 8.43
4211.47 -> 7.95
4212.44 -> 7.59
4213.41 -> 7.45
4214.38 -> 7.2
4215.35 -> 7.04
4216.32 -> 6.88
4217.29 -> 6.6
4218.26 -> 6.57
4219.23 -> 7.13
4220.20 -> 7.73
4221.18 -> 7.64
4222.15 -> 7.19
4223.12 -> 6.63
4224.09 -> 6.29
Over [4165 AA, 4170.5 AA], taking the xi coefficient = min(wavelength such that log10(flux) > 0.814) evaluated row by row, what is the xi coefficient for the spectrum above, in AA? 4165.18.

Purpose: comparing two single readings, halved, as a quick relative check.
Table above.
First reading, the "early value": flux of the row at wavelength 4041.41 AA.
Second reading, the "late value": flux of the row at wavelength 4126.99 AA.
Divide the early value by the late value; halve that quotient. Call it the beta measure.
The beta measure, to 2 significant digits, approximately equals 0.48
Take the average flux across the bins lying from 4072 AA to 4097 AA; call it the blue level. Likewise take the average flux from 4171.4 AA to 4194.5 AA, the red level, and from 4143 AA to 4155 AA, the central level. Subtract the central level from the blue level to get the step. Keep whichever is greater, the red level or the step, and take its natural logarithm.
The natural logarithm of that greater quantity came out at 1.93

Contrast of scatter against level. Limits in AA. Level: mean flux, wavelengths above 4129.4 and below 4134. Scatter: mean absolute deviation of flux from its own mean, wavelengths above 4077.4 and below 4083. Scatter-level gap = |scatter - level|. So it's 7.0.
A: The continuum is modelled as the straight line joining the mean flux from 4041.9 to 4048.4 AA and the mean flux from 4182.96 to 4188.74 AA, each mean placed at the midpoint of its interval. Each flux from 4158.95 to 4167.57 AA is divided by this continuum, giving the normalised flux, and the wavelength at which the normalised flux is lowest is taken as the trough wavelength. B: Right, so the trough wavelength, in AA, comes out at 4167.09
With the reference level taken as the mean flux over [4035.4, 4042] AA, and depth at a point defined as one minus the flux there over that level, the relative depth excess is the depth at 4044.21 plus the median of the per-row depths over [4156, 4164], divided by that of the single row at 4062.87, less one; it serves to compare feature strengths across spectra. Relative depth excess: -1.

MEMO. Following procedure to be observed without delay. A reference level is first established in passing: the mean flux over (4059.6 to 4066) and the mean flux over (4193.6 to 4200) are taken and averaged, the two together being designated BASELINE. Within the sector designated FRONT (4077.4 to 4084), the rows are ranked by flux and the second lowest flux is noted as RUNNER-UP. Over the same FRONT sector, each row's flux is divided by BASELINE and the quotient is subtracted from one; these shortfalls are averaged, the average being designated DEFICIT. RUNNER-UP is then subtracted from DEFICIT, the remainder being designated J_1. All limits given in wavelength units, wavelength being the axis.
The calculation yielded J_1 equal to -6.48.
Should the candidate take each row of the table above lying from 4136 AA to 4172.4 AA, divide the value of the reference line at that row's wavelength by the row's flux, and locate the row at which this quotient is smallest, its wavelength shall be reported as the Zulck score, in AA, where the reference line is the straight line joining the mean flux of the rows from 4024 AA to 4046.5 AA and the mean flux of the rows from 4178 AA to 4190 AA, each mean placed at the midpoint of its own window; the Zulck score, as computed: 4159.43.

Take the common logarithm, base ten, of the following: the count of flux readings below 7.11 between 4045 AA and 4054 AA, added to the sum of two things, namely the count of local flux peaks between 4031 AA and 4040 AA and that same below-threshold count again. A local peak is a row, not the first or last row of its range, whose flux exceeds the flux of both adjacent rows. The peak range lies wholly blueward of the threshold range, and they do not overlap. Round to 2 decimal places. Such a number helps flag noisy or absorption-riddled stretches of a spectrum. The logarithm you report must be 0.95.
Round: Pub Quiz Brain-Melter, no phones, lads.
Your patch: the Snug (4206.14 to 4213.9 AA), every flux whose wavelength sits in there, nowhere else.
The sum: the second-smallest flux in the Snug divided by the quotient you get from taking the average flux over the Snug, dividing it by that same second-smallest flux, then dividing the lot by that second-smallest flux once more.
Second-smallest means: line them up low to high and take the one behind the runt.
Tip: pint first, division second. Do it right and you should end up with 51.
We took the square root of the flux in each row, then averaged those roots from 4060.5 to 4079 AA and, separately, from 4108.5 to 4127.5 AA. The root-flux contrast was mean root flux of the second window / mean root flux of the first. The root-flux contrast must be 1.00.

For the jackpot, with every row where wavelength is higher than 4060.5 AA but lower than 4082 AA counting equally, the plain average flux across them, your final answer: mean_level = 6.92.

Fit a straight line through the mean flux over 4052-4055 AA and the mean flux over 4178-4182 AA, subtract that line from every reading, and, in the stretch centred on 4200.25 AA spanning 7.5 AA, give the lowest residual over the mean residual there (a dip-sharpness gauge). 2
